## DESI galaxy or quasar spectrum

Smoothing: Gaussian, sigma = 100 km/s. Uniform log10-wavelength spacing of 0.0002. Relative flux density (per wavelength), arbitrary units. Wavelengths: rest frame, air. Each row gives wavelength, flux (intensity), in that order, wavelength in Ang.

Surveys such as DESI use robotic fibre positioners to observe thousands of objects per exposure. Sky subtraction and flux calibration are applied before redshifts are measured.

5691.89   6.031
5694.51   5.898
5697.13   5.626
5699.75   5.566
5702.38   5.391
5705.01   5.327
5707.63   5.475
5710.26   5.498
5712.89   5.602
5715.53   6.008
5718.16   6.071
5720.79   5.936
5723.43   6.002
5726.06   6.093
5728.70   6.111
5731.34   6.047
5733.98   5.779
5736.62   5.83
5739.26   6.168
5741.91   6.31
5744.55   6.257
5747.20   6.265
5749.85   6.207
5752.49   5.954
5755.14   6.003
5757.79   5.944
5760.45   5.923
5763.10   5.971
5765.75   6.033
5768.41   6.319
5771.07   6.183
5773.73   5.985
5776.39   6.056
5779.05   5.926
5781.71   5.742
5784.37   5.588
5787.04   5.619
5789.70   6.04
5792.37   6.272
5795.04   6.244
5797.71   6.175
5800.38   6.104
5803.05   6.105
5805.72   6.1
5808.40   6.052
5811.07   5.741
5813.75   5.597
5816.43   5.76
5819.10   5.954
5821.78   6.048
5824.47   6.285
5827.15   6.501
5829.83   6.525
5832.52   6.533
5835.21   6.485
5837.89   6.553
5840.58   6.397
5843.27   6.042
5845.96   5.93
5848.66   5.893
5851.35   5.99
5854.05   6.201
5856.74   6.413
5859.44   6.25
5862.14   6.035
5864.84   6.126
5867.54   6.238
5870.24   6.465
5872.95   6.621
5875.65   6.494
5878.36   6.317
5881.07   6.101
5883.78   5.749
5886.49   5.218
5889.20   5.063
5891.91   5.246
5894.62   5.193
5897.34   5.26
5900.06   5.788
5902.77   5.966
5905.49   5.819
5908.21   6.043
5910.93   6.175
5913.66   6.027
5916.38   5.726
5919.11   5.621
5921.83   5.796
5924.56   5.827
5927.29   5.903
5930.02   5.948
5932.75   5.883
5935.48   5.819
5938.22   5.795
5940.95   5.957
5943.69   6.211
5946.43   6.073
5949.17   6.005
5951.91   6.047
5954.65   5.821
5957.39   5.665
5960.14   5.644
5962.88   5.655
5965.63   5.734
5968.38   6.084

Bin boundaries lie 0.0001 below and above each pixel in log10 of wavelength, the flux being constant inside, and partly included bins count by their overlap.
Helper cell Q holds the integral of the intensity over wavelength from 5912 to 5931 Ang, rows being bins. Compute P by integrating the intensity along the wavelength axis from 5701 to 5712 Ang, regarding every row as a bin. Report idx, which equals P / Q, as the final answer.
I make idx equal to 0.54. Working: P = 60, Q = 111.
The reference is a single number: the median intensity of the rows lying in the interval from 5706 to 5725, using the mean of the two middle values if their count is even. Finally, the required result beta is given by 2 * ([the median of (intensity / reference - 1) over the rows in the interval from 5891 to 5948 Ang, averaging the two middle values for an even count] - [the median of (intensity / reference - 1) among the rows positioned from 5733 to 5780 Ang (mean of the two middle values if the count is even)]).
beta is -0.06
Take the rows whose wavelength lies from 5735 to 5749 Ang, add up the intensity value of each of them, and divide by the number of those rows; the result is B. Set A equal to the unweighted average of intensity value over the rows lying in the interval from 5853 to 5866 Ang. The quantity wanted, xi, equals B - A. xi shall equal 0.0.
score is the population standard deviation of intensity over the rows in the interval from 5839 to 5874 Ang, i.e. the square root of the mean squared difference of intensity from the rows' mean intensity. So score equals 0.216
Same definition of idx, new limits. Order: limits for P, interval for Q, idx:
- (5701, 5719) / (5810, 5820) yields 1.75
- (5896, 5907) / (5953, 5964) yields 1.00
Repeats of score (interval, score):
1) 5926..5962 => 0.154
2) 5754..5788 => 0.196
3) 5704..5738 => 0.259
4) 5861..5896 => 0.534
